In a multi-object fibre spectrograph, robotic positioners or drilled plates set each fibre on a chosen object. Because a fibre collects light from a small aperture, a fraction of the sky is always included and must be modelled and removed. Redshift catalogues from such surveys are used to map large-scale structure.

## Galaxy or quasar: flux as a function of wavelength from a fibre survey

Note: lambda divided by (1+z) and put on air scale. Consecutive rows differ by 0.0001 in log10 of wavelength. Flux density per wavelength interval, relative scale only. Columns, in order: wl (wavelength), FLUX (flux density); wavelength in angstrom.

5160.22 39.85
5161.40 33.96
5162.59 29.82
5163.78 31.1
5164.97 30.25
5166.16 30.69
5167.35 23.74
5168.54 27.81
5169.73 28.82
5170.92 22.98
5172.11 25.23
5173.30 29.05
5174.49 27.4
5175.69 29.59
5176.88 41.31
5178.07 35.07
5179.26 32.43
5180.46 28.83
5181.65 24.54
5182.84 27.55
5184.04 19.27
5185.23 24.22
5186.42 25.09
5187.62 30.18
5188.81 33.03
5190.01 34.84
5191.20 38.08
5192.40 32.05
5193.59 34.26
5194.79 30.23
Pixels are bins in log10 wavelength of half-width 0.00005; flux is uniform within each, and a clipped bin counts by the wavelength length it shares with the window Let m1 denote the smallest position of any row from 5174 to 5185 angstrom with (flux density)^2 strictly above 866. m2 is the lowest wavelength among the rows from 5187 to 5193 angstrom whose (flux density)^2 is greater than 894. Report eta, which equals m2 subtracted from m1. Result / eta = -11.9 angstrom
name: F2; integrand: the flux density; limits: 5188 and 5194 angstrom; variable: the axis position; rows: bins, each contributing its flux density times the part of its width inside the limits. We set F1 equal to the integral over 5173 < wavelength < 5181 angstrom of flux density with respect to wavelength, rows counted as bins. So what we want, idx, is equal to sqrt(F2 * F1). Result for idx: 230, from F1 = 256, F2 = 206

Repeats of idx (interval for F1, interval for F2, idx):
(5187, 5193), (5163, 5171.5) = 219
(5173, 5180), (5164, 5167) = 143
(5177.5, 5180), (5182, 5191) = 145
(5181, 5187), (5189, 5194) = 159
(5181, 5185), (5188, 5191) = 99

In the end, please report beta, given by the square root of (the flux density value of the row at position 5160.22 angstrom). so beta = 6.31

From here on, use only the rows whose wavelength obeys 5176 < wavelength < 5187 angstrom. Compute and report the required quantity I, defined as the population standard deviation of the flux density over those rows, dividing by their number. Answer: 6.3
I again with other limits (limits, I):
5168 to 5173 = 2.3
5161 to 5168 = 3.1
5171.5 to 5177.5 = 5.6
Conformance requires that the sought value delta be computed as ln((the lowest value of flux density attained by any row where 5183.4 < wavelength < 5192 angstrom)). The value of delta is 3.0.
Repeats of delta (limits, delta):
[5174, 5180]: 3.3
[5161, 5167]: 3.4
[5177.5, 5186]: 3.0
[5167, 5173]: 3.1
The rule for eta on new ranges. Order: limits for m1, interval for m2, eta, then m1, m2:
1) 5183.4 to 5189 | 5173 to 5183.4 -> 10.7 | 5187.62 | 5176.88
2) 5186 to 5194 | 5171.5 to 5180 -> 10.7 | 5187.62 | 5176.88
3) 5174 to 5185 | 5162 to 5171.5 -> 11.9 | 5175.69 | 5163.78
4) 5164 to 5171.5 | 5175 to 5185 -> -11.9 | 5164.97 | 5176.88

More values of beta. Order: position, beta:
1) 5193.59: 5.85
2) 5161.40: 5.83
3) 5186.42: 5.01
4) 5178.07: 5.92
